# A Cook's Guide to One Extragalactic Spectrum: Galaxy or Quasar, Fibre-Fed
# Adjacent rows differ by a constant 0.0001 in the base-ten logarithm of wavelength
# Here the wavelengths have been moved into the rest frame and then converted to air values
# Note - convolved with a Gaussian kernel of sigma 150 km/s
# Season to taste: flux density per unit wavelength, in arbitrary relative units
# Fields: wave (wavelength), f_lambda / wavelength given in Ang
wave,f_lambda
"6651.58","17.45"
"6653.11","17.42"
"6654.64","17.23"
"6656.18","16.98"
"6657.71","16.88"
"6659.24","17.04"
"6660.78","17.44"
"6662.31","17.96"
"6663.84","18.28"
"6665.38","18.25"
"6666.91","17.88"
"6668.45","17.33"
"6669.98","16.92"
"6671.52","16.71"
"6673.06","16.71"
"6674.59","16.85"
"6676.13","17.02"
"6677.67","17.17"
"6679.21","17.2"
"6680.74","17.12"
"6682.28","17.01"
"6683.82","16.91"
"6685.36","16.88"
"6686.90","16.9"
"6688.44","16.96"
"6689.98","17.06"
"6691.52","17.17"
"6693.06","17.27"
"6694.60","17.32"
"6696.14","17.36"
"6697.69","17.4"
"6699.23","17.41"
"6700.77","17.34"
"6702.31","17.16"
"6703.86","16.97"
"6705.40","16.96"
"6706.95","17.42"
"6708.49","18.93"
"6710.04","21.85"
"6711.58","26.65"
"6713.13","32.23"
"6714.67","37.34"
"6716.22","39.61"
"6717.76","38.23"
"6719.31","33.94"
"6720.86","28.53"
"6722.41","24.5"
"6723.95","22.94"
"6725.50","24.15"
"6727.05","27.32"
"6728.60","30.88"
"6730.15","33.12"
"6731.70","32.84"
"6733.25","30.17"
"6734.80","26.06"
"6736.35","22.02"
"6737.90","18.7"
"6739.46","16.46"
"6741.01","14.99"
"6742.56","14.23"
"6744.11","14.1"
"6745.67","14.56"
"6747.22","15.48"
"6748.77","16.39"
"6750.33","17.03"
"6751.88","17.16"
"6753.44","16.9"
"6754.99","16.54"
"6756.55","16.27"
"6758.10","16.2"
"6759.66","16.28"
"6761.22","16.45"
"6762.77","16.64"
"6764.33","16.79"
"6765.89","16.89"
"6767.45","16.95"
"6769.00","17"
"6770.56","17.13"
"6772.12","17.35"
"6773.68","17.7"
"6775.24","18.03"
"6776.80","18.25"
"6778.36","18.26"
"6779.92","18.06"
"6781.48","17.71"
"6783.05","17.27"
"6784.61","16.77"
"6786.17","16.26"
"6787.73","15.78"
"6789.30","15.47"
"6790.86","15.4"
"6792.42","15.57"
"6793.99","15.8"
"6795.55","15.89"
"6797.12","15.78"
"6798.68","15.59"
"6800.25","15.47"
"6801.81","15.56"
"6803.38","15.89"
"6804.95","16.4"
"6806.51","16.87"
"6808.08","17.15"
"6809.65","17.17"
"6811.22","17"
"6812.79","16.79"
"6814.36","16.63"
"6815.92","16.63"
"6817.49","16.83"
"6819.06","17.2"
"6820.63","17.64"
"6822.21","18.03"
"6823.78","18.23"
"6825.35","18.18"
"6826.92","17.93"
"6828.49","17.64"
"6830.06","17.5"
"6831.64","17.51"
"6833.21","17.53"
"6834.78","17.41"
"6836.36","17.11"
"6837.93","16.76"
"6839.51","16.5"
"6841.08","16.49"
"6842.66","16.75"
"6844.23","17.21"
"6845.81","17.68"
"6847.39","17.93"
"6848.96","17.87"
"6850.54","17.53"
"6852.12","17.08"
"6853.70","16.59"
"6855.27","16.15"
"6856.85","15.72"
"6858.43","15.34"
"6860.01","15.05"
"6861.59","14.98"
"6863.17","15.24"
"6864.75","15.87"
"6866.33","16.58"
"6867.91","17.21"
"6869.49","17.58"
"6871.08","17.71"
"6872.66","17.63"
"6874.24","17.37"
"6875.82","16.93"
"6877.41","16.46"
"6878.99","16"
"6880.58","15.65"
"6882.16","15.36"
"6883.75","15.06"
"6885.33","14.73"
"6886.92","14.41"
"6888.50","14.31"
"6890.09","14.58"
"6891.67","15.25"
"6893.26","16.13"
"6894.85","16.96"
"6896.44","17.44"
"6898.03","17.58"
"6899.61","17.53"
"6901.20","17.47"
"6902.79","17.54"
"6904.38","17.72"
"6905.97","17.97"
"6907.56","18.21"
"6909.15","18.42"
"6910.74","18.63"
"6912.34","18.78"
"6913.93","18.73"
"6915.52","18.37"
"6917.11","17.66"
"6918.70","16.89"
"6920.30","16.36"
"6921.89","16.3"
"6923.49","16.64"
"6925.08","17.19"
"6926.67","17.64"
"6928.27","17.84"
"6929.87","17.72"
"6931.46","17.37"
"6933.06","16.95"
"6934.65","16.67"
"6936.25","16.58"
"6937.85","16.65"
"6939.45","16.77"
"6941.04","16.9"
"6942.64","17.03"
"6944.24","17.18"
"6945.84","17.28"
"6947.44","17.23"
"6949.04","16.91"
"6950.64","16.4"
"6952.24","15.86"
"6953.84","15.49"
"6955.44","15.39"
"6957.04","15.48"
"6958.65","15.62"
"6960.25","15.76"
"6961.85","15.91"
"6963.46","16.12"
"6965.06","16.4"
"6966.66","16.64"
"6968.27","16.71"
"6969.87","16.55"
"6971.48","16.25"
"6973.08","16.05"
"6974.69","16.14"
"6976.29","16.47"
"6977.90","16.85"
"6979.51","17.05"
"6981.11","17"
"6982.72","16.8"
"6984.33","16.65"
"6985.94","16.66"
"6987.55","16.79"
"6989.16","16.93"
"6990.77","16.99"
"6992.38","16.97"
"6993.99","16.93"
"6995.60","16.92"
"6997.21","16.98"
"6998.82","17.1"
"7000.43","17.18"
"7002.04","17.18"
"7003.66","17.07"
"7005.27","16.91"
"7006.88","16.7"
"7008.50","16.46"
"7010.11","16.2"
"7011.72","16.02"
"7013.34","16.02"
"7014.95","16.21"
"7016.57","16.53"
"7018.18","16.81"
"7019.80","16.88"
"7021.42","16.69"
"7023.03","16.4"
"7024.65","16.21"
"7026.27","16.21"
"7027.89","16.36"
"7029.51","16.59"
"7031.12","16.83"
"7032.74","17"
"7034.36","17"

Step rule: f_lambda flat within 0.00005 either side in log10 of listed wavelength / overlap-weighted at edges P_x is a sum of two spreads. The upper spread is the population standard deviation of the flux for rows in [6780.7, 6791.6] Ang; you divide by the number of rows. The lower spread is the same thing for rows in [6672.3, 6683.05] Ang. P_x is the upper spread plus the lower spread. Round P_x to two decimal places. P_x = 1.00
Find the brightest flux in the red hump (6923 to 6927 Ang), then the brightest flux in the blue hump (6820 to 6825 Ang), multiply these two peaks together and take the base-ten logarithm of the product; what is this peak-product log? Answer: 2.51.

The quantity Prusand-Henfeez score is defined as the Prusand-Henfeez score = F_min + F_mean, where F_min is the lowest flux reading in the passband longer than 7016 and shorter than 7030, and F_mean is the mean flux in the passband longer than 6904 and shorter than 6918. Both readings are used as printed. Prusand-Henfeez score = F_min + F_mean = 34.5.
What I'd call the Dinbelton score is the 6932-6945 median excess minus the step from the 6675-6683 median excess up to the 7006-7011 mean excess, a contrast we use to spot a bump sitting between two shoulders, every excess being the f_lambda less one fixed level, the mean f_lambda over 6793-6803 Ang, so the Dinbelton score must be 1.8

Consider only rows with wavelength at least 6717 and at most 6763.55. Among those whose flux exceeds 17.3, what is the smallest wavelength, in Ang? 6717.76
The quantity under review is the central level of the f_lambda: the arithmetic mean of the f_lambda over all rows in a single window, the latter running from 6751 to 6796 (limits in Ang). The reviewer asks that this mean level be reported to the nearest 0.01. 16.79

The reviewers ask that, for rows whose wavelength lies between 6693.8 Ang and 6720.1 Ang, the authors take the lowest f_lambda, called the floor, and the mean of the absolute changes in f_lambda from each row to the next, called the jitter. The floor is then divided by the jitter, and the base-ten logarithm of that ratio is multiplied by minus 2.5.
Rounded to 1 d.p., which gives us -2.4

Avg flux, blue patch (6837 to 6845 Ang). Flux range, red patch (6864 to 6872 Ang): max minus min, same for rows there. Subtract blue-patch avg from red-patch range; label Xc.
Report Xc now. -14.9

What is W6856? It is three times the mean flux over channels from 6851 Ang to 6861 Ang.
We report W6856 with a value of 48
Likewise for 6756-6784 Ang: 52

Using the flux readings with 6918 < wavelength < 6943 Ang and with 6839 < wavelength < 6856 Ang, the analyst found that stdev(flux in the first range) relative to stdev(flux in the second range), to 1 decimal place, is 0.8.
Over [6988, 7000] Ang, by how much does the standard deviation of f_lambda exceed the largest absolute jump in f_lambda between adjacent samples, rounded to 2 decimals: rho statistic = -0.06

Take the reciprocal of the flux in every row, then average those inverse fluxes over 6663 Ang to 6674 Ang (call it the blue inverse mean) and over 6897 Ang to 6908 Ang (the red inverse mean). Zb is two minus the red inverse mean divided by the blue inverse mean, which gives 1.02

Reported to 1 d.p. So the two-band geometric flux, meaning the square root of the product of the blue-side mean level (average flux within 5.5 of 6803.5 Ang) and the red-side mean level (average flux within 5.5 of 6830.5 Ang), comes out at 16.9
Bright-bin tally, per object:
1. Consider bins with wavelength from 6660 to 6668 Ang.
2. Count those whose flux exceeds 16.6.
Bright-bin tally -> 5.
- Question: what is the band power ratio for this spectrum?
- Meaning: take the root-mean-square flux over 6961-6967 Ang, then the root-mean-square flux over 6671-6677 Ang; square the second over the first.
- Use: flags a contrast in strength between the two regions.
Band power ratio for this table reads 1.1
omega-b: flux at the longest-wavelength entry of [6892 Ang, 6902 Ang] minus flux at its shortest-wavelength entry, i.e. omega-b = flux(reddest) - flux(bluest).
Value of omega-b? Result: 1.3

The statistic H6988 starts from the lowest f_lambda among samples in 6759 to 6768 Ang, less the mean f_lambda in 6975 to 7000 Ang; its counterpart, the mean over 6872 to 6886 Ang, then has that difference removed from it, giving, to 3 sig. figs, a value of 16.7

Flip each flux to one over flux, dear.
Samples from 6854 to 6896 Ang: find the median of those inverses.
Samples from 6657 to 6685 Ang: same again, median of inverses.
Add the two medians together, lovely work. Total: 0.122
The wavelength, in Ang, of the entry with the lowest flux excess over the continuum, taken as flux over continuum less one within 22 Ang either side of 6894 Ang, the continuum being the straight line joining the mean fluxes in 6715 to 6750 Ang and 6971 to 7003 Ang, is 6888.50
